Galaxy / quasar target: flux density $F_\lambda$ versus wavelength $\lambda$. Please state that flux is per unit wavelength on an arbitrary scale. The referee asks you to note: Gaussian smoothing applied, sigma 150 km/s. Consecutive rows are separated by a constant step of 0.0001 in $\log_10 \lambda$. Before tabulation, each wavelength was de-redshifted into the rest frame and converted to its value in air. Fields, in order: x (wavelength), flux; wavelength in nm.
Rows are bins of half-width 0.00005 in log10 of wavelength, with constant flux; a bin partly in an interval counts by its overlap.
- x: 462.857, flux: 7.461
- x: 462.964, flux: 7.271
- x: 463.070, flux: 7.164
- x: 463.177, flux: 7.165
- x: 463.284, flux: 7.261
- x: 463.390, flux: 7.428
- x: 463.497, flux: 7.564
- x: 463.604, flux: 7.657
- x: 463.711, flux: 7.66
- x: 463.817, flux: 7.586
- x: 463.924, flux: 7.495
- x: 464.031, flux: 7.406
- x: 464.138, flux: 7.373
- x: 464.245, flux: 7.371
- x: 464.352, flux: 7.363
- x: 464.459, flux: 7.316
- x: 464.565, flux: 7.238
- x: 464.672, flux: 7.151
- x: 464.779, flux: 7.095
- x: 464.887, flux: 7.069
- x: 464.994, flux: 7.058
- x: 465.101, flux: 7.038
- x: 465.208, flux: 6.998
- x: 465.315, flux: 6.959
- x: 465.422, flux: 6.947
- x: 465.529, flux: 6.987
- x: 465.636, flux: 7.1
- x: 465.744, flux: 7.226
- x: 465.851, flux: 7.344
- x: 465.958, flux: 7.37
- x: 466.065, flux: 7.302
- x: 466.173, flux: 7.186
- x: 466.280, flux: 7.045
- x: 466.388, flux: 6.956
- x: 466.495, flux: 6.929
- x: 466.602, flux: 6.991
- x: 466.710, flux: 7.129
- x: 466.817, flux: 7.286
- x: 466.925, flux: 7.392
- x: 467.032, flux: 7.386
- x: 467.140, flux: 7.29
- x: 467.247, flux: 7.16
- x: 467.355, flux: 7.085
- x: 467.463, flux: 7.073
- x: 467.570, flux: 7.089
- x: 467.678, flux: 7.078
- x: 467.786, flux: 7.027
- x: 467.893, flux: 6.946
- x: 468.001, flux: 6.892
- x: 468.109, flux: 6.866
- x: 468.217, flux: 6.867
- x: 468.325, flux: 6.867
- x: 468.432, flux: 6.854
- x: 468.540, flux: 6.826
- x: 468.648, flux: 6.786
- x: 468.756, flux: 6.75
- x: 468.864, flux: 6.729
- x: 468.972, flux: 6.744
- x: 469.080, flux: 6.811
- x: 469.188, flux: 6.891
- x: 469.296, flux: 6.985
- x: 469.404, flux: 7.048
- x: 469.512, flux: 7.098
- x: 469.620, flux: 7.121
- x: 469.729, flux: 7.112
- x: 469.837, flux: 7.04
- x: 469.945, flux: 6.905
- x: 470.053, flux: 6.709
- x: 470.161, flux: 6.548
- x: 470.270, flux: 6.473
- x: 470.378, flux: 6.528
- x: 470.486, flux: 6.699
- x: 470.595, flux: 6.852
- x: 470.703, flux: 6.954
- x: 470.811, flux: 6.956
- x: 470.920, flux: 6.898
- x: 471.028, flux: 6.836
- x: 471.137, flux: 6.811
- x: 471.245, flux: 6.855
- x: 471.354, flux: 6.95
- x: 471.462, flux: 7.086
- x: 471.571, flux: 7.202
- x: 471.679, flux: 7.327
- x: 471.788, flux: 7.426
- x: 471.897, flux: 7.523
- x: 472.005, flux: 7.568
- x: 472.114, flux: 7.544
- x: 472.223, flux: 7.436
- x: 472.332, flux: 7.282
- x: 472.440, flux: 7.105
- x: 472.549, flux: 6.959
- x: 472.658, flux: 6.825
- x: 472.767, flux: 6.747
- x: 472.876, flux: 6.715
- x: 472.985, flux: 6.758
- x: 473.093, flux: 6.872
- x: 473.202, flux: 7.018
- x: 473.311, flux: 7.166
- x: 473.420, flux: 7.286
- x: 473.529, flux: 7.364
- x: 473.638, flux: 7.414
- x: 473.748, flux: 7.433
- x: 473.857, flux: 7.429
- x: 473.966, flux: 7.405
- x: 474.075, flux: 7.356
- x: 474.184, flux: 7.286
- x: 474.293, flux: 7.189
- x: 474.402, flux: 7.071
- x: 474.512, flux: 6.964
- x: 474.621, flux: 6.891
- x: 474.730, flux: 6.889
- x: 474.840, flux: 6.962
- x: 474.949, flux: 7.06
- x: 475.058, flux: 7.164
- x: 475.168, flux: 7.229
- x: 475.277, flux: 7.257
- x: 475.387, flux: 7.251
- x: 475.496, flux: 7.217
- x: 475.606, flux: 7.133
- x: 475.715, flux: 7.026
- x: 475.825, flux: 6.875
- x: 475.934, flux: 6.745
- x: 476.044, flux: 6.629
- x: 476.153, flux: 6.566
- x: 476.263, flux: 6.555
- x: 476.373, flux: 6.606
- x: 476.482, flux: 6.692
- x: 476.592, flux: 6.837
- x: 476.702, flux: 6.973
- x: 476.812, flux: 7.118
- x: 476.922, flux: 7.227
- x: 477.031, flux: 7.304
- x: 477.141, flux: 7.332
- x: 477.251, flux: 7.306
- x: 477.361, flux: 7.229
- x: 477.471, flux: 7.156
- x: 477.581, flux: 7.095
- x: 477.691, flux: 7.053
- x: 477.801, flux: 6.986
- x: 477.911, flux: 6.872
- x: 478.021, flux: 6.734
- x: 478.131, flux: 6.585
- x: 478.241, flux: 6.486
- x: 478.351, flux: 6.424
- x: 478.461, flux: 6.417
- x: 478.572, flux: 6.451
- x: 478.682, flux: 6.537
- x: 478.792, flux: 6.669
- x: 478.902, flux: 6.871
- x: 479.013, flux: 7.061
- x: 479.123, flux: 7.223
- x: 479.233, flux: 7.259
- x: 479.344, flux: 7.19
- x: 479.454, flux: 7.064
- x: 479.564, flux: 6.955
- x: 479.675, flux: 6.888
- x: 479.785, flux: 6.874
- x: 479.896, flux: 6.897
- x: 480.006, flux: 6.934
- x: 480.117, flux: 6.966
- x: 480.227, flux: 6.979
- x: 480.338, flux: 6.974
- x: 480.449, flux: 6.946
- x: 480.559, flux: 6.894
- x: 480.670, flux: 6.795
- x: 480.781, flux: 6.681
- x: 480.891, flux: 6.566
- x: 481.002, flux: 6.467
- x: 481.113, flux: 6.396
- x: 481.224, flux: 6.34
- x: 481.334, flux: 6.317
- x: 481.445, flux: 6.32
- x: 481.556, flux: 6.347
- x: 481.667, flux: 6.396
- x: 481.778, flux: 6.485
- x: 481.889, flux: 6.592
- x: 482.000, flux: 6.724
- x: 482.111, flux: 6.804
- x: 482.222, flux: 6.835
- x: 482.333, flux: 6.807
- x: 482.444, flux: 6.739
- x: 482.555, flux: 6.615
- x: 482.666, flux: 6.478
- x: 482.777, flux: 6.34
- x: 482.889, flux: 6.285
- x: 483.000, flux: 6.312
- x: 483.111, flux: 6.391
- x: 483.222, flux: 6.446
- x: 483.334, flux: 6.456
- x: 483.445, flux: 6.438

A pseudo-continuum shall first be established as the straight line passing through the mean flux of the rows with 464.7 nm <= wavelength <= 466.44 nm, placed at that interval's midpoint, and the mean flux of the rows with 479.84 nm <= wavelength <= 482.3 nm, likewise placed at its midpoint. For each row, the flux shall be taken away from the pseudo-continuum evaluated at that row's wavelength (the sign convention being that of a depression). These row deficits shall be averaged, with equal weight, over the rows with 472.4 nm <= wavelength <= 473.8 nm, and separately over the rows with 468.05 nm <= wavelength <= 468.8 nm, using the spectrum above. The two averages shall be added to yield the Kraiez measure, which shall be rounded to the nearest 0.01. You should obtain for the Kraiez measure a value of 0.03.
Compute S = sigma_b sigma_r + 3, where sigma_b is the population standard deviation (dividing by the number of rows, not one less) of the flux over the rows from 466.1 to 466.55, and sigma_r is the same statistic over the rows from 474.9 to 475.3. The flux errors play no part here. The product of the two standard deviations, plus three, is 3.01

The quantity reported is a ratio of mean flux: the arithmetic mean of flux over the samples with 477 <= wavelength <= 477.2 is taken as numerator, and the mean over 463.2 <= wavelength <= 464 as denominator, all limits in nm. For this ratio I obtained 0.97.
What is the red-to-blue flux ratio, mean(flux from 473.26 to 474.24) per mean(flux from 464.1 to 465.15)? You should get 1.02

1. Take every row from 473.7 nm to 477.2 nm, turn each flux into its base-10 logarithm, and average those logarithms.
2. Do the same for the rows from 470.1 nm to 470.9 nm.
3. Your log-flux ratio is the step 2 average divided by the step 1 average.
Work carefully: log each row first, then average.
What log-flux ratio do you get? 0.98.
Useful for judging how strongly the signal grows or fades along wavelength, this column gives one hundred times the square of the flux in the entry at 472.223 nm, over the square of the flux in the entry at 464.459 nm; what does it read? 103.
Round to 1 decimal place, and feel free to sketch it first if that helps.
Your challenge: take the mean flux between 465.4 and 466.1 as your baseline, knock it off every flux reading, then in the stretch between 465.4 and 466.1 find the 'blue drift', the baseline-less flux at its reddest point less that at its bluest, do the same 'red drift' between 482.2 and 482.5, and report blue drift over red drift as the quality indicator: -3.7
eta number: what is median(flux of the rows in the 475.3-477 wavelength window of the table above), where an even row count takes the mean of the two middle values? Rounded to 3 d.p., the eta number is 6.875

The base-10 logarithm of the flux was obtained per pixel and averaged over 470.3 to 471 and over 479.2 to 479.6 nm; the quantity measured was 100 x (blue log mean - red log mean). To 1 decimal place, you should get -1.9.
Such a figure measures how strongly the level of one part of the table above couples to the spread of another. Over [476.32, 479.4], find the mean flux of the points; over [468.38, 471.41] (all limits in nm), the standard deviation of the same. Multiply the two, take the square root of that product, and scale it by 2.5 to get 2.7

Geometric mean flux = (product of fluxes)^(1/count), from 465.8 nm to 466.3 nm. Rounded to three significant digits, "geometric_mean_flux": 7.25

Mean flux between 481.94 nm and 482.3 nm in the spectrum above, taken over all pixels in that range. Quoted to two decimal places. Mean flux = 6.79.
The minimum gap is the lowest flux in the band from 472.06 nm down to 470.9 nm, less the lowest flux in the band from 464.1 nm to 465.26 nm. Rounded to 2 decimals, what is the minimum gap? -0.19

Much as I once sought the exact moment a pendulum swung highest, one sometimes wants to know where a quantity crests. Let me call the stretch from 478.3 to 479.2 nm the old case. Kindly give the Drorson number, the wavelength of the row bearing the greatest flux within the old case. 479.123 nm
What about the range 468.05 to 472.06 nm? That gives 472.005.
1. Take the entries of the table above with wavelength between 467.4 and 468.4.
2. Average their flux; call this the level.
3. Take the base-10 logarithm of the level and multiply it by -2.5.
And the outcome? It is -2.11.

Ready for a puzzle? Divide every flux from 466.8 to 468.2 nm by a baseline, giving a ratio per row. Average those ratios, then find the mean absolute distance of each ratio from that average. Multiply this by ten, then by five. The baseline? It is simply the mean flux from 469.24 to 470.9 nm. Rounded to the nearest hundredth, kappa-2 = 1.02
